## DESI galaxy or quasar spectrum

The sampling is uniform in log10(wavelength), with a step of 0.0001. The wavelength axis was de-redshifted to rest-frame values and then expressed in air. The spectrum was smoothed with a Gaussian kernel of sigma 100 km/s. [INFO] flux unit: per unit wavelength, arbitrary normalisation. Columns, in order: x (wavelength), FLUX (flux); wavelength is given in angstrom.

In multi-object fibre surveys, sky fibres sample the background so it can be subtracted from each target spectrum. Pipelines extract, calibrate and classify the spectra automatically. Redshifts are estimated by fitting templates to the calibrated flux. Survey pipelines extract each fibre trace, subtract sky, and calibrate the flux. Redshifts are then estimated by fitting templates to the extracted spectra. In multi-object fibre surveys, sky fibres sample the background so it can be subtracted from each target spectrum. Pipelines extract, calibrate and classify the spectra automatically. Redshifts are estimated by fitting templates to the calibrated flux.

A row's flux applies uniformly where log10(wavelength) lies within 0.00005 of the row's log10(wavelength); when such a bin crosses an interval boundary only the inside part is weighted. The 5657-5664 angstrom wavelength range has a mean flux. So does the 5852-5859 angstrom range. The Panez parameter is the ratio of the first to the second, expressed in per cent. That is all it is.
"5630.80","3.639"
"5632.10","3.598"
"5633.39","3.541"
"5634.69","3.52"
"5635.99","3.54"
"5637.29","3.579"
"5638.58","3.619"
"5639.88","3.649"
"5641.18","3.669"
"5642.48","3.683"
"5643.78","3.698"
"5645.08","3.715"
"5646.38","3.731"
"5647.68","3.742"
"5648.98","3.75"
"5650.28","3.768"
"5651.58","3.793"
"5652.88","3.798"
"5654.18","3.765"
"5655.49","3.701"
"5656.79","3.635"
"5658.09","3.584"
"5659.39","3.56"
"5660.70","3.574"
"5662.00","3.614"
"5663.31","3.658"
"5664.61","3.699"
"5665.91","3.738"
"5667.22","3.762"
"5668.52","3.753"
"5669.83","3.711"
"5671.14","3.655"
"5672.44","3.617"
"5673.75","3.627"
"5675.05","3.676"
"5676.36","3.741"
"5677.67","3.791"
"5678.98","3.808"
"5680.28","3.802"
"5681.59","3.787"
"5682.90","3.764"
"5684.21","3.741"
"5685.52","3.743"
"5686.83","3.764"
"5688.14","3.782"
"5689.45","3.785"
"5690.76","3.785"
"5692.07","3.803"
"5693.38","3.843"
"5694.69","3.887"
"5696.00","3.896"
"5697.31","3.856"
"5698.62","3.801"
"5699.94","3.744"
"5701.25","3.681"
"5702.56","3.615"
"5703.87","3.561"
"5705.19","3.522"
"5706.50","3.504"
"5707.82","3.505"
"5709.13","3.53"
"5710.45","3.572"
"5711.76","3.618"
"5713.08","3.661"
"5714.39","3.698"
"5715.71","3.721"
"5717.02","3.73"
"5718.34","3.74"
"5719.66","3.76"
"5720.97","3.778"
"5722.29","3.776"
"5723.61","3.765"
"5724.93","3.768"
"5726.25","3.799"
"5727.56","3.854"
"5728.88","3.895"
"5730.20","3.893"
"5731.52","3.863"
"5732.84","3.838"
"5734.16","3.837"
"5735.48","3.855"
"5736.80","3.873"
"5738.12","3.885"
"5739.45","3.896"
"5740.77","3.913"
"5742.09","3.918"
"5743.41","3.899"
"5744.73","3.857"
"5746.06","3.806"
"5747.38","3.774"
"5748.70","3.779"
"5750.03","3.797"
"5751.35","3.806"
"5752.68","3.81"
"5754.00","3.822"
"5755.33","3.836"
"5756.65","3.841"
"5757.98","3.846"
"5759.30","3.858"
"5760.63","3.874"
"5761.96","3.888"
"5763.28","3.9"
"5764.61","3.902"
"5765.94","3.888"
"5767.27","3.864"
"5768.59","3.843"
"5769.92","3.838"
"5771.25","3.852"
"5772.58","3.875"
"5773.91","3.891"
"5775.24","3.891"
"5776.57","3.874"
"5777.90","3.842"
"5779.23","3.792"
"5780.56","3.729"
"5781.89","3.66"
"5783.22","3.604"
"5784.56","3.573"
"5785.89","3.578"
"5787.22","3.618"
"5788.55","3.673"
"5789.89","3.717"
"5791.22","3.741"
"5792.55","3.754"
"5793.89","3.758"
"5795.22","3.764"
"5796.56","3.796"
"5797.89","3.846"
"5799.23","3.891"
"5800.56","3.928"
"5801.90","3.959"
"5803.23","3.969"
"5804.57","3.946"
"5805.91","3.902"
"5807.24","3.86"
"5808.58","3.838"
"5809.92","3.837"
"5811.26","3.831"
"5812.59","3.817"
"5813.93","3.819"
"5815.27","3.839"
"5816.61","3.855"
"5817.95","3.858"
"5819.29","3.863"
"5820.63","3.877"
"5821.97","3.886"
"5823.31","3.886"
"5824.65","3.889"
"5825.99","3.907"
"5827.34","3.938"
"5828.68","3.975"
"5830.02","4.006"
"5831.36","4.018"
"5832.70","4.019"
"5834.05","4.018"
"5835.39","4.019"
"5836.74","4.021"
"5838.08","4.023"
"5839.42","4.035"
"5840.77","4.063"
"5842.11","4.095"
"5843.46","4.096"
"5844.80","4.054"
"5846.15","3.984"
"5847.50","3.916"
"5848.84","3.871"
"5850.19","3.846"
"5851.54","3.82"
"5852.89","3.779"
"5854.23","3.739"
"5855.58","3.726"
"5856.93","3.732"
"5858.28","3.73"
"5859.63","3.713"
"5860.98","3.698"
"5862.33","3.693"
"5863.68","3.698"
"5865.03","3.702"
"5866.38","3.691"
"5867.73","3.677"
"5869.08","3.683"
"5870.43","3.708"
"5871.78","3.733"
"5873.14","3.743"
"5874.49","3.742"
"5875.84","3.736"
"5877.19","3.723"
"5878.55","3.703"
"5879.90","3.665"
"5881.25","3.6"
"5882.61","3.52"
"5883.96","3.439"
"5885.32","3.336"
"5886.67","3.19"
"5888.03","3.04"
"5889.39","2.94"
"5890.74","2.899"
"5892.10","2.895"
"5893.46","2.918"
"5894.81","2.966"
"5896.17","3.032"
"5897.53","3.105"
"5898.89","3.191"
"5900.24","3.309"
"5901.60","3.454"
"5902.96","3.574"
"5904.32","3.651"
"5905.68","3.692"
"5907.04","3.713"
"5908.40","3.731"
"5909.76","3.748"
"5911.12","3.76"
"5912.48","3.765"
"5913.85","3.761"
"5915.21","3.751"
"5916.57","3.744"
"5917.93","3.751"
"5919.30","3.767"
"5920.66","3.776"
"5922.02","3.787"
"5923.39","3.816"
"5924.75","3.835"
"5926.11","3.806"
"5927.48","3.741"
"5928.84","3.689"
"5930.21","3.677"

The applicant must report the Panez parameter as 96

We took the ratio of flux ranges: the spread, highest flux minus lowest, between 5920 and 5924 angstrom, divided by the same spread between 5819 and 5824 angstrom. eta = 1.7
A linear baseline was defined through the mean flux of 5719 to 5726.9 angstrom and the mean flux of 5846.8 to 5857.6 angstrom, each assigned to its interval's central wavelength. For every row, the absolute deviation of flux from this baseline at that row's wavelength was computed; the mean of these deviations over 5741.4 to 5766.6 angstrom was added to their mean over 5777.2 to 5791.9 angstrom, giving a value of 0.182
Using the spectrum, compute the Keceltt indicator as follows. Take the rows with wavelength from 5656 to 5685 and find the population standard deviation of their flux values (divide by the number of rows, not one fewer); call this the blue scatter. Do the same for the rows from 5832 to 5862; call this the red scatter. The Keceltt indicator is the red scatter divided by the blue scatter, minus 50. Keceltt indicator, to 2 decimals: -48.17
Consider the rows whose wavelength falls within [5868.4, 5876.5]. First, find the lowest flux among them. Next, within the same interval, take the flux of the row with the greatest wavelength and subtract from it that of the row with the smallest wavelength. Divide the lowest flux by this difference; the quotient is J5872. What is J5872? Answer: 69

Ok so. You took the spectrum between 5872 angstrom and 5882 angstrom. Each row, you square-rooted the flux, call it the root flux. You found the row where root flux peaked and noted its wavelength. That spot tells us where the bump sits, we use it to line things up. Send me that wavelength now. 5873.14 angstrom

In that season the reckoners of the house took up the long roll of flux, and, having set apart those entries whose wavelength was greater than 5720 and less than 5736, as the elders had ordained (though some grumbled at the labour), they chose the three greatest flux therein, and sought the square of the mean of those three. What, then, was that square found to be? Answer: 15.1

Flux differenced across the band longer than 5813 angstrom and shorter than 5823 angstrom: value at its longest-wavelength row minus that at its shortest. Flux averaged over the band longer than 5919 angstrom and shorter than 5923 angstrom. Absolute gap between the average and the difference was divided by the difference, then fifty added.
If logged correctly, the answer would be 105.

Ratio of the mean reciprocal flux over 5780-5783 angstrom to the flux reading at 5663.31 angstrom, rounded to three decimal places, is 0.074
